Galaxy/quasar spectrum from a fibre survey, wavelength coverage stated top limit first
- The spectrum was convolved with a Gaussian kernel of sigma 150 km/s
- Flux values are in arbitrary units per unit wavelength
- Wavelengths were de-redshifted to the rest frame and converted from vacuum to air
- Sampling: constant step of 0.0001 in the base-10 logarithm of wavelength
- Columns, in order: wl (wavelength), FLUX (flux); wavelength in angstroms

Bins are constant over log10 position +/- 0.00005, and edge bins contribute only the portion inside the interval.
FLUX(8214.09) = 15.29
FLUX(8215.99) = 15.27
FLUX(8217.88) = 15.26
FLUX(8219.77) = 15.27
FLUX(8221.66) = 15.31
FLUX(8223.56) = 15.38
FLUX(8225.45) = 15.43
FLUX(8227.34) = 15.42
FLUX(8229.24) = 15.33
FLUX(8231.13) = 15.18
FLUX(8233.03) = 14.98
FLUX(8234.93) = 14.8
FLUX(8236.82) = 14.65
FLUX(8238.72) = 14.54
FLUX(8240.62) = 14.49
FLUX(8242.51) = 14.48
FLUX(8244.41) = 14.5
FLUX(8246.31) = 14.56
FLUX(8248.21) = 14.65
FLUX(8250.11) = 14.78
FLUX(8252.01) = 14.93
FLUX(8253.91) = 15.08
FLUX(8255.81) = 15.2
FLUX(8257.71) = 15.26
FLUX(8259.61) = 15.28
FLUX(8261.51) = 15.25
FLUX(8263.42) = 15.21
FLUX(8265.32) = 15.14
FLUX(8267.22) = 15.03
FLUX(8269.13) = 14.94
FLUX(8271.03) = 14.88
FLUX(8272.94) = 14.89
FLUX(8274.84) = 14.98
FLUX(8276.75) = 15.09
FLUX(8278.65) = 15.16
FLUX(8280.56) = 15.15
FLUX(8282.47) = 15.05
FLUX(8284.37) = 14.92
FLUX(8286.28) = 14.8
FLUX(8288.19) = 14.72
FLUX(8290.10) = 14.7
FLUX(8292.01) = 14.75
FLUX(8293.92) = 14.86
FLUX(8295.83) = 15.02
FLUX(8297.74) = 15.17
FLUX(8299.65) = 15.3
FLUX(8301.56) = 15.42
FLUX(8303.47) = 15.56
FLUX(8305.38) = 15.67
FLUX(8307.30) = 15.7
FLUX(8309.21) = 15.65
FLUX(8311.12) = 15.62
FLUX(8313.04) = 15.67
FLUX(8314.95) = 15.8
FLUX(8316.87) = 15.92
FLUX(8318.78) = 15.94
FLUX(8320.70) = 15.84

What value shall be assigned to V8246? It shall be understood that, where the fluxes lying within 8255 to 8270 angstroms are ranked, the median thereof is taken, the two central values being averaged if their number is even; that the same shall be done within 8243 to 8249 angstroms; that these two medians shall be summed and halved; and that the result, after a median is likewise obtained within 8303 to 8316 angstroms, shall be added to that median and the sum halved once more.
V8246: 15.3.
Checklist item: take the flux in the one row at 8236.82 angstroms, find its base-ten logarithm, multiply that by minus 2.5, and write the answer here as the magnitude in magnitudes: -2.91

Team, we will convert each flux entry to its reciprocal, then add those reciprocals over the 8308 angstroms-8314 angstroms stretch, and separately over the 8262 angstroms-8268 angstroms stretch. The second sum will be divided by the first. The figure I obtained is 1.03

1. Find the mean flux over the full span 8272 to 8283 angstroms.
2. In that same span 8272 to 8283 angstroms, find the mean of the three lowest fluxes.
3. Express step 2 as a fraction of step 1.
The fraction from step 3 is 0.995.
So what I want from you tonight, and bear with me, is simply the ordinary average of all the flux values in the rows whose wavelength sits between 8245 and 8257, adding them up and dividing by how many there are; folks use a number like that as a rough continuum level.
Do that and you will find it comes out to 14.9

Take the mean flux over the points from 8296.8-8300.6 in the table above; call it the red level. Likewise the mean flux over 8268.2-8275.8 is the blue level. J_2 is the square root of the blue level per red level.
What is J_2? 0.99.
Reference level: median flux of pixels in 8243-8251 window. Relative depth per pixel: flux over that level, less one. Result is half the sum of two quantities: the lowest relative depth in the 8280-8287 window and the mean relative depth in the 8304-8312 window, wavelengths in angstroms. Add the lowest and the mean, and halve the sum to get 0.043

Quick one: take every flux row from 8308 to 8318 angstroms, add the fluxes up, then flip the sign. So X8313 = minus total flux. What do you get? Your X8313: -78.7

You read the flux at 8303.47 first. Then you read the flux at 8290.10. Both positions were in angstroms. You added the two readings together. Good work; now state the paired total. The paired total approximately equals 30.3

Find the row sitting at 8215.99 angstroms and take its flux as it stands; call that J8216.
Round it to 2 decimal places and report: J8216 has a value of 15.27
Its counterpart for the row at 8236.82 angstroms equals 14.65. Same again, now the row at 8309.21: 15.65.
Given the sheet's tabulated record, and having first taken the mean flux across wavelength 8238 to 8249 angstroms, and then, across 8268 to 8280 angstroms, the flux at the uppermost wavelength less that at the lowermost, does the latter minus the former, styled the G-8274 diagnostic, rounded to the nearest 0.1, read -14.3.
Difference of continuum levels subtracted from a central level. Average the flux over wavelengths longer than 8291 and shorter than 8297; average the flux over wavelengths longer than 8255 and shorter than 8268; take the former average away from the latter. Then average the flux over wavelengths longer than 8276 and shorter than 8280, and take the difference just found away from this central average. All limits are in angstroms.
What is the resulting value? 14.8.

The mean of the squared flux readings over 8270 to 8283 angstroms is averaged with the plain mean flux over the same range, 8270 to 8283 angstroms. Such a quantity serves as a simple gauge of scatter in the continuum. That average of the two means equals 120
